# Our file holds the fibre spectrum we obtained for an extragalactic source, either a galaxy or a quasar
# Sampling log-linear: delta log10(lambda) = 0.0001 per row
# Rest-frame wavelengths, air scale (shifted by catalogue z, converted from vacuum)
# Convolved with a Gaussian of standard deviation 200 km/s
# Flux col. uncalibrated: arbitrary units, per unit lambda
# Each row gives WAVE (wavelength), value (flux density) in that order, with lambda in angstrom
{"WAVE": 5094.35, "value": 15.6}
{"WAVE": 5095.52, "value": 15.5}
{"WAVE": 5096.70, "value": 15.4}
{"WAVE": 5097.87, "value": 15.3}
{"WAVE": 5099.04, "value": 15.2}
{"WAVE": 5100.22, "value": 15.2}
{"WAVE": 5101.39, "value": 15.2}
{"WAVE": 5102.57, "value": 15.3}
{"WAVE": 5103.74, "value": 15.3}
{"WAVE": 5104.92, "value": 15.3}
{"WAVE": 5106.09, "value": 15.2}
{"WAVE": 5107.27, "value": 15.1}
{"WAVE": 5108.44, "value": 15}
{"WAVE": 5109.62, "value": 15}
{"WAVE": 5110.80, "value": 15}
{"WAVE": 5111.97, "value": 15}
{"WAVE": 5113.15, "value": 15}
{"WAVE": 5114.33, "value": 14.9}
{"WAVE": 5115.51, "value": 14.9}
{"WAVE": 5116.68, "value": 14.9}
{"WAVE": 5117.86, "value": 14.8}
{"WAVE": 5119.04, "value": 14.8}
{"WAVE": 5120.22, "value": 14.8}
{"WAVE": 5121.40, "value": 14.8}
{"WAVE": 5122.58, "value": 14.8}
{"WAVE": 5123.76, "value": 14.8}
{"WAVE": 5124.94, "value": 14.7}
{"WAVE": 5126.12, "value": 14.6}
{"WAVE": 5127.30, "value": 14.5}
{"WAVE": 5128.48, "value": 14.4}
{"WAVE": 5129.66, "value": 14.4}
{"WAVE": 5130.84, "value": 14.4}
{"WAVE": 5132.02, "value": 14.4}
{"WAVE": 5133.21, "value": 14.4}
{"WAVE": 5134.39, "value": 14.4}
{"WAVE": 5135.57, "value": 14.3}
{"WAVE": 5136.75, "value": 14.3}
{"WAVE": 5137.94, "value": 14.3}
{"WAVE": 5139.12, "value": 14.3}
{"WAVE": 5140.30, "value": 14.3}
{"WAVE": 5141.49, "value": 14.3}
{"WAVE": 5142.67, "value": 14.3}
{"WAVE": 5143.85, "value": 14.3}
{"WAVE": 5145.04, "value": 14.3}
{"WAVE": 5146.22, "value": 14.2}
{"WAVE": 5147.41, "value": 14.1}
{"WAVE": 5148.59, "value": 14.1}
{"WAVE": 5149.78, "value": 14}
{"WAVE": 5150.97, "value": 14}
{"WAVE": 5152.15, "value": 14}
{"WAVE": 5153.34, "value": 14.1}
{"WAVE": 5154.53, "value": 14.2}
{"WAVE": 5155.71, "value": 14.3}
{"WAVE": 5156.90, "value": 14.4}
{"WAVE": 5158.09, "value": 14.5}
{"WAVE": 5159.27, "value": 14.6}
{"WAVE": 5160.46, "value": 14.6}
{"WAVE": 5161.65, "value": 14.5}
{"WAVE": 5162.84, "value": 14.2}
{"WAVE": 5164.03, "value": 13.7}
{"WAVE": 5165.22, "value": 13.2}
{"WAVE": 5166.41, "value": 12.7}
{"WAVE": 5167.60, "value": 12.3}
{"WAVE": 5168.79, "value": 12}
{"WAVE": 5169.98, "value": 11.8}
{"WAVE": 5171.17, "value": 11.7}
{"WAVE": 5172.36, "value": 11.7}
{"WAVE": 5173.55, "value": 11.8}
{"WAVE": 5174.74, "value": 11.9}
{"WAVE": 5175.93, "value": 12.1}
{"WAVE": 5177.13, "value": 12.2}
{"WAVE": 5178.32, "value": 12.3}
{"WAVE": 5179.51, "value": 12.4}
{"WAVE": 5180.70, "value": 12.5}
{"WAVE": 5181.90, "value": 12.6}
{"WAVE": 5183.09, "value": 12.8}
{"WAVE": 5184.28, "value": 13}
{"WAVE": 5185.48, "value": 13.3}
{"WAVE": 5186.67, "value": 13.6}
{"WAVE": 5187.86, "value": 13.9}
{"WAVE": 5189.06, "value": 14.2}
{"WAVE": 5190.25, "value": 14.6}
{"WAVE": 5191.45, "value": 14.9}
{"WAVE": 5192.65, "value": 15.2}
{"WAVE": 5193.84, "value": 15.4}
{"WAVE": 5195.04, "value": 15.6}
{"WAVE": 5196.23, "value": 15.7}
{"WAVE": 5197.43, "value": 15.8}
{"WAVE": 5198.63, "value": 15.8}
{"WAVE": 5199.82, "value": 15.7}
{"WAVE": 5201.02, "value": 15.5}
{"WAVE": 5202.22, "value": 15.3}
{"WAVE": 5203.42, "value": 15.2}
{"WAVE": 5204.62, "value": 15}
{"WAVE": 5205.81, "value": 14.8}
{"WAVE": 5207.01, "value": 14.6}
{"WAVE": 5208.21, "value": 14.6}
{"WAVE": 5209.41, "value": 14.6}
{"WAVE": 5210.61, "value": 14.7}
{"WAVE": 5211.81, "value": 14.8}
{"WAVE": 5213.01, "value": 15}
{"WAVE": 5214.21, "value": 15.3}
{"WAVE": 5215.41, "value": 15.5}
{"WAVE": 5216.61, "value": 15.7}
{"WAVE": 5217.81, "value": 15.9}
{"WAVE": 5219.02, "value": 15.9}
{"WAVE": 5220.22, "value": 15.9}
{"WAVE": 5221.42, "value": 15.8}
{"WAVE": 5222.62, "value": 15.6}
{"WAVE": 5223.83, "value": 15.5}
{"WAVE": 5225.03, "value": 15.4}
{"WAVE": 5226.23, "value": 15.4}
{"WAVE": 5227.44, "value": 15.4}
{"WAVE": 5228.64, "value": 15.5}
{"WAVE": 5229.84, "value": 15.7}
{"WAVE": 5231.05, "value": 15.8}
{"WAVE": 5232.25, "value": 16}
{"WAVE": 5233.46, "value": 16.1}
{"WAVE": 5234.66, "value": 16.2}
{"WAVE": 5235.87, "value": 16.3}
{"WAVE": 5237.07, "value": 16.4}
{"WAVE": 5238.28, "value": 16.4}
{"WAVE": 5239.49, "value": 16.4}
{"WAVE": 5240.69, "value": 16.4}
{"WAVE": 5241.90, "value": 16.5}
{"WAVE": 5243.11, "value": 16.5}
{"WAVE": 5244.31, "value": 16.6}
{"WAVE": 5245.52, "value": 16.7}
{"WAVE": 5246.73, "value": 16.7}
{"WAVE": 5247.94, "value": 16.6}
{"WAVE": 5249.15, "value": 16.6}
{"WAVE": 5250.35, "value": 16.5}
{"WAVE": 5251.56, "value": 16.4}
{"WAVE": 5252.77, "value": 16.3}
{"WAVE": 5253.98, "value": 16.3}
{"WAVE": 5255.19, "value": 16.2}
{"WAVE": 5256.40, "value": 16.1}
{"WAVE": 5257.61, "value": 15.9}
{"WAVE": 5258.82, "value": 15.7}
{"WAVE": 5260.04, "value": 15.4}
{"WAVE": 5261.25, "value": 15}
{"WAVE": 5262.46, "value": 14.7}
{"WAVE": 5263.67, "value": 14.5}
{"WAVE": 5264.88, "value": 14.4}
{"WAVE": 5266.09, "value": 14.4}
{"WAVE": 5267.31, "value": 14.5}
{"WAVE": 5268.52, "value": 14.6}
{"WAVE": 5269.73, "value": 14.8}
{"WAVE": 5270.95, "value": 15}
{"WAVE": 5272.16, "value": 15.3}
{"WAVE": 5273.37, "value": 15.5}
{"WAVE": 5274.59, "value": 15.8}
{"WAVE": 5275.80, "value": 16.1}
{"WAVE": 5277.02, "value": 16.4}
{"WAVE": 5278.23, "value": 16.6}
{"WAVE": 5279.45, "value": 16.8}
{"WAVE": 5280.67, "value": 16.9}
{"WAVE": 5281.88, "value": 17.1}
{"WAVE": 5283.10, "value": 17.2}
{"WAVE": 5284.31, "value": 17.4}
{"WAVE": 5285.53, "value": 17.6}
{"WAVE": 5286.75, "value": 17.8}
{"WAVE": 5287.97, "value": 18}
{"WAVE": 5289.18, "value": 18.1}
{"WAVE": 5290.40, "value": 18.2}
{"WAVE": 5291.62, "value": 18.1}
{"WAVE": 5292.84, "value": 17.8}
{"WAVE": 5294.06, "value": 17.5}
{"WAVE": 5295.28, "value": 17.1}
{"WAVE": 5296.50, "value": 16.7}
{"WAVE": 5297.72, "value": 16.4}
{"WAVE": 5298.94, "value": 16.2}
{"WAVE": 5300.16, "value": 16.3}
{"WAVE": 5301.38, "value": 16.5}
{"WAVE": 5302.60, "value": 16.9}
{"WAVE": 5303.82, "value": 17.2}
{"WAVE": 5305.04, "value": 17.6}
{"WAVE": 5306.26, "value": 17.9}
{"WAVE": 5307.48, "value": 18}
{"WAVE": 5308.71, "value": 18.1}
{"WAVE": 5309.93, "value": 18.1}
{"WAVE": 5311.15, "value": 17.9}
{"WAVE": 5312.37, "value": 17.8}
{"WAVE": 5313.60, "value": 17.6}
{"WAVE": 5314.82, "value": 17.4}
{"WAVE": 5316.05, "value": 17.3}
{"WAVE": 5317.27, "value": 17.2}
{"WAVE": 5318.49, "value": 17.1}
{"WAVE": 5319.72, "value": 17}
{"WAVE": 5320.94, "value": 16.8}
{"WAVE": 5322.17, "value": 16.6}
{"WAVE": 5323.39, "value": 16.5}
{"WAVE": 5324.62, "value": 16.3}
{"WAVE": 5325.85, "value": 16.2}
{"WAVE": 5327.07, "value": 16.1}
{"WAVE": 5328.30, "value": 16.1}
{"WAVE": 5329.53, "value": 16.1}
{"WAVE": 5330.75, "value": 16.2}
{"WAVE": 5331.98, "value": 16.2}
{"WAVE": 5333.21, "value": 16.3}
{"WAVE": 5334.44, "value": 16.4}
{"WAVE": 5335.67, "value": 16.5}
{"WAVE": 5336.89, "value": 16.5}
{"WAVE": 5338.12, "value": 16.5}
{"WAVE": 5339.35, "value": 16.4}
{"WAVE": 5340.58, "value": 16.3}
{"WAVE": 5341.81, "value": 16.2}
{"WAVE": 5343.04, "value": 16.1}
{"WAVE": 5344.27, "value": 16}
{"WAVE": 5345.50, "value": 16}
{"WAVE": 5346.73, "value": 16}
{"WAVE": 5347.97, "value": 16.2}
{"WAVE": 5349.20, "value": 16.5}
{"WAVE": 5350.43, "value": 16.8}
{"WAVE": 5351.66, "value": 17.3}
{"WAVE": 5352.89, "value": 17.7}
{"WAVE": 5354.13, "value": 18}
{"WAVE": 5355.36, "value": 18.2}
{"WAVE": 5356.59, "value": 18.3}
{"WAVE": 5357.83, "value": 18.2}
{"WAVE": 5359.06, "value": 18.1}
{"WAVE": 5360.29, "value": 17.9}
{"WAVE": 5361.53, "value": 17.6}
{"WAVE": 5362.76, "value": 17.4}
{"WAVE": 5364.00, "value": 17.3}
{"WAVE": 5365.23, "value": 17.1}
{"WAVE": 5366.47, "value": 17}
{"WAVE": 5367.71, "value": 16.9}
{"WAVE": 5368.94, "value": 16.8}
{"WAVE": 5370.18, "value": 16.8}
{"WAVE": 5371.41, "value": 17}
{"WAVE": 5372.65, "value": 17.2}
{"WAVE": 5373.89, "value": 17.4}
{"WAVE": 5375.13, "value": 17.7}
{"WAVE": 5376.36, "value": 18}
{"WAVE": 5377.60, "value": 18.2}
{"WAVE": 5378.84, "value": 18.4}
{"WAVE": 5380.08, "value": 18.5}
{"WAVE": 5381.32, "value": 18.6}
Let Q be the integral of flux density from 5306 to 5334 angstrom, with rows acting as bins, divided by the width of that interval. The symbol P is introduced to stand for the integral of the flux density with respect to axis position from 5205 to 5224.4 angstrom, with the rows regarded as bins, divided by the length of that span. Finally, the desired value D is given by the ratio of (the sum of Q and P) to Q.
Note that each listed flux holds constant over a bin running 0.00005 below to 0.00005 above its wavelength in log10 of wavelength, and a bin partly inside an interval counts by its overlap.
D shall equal 1.90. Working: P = 15.3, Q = 17.0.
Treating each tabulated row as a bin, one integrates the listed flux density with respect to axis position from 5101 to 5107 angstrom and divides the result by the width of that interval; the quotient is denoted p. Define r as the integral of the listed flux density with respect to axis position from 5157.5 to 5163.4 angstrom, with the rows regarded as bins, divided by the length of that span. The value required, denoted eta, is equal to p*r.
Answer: 221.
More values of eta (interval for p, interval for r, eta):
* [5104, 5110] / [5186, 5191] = 213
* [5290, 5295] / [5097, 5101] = 272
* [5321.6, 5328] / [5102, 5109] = 248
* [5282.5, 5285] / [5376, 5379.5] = 315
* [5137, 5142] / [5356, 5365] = 254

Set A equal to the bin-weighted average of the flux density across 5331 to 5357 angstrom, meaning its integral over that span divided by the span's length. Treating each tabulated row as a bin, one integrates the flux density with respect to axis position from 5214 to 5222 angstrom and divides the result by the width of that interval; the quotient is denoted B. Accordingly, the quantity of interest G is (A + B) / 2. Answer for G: 16.2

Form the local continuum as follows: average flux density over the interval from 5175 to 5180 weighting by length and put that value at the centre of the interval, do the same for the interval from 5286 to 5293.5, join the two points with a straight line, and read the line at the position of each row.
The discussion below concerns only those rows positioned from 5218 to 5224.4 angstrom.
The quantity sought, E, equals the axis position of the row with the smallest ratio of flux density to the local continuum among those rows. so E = 5223.83 angstrom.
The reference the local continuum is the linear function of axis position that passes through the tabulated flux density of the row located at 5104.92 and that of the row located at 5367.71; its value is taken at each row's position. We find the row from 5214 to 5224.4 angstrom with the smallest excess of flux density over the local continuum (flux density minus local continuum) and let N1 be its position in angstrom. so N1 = 5214.21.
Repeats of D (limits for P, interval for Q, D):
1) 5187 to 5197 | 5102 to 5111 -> 1.98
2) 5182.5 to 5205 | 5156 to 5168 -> 2.06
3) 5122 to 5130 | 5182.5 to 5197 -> 2.02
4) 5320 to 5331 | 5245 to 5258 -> 2.00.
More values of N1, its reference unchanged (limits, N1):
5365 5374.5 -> 5370.18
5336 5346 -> 5345.50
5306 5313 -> 5312.37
